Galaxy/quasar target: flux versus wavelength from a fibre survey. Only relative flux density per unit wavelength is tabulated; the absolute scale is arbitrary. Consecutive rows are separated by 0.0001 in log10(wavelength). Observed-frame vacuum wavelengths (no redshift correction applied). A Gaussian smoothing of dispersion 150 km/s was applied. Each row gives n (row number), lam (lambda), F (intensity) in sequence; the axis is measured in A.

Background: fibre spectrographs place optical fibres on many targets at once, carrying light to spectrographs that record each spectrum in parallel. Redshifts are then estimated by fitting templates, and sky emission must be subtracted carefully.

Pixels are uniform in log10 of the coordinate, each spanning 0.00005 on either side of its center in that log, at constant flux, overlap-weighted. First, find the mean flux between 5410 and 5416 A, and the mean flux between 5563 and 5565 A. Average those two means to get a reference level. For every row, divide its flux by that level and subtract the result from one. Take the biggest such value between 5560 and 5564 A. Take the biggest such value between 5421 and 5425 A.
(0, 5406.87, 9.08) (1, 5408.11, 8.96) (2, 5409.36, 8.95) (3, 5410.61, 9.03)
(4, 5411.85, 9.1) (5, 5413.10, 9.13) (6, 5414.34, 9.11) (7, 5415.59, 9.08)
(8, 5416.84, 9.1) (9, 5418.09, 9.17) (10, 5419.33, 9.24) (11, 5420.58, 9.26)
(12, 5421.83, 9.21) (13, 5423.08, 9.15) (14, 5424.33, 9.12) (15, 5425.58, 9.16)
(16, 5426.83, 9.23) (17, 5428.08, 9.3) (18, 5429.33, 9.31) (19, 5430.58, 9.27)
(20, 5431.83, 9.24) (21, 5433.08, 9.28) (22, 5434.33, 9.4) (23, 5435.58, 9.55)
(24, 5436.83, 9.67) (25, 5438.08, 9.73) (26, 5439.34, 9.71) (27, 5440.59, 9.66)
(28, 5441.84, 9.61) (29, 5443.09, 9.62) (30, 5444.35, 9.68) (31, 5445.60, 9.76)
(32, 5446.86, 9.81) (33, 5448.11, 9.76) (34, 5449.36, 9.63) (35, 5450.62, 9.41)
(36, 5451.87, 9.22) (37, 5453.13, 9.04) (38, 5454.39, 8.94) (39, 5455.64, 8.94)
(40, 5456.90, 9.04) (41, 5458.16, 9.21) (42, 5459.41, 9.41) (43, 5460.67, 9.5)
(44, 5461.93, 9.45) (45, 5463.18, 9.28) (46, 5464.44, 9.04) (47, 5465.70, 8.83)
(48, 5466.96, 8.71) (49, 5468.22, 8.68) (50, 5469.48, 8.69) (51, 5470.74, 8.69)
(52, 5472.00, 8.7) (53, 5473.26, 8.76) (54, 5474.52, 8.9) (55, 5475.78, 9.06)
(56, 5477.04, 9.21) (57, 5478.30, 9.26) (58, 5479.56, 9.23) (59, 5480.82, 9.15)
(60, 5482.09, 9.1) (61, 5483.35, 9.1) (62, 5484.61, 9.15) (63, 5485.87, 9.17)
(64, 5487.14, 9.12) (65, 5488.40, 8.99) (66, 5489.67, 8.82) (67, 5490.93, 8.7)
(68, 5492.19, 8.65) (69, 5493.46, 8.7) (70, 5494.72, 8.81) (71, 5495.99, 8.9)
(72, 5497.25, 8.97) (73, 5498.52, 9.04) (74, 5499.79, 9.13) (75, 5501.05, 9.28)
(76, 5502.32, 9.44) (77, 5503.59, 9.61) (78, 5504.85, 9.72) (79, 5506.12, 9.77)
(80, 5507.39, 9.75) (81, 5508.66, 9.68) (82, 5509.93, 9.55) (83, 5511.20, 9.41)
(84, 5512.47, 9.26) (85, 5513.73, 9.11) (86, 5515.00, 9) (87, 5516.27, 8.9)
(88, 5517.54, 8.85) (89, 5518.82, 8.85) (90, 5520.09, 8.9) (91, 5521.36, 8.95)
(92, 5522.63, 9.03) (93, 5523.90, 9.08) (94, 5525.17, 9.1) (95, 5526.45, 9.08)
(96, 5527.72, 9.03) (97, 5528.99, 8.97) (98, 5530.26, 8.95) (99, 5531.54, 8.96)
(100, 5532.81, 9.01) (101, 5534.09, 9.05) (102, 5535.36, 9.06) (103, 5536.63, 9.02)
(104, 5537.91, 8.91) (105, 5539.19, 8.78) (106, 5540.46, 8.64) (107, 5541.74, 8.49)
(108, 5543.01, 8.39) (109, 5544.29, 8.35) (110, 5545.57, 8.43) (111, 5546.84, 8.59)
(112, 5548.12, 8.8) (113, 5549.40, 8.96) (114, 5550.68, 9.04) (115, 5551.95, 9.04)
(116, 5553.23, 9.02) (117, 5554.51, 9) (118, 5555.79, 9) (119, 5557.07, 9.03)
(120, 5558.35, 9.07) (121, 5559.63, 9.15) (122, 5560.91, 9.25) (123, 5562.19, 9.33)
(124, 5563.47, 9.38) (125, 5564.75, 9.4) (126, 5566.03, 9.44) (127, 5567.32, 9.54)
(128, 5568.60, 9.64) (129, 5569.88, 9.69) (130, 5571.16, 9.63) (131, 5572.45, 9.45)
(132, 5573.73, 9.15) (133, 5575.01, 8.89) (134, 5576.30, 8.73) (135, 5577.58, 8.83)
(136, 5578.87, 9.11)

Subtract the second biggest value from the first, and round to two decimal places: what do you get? -0.01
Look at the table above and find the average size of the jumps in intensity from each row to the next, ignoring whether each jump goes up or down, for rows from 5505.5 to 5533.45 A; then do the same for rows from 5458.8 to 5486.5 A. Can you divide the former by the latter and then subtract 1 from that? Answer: -0.20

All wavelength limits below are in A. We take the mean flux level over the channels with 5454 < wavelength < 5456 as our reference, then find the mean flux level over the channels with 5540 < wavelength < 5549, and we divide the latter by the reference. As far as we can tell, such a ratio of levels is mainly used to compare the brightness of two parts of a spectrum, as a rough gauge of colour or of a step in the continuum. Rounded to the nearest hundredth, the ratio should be 0.95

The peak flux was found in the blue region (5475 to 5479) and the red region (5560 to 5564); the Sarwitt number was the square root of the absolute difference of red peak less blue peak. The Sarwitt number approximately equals 0.35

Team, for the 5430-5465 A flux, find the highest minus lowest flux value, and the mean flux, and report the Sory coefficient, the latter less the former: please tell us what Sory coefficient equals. 8.6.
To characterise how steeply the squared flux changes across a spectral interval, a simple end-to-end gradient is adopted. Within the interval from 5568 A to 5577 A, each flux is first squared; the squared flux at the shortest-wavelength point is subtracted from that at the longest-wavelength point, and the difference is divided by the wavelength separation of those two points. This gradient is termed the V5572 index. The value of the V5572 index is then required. -2.2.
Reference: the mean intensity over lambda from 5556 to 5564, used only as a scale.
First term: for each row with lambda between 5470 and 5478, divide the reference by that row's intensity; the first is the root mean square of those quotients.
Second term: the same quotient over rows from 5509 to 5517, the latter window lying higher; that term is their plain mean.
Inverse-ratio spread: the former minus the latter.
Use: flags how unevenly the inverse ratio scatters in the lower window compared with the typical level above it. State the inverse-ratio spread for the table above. 0.036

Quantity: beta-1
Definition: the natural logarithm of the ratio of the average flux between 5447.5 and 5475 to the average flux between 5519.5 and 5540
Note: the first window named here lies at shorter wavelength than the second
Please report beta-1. 0.01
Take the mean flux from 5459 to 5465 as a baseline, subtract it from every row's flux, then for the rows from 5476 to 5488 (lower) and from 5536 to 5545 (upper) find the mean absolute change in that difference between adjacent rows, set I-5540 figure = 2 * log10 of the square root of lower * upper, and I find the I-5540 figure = -2.34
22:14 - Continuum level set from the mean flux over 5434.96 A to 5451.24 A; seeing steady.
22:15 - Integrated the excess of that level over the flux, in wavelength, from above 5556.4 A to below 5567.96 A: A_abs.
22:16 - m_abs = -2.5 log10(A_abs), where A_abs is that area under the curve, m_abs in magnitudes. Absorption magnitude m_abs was -1.6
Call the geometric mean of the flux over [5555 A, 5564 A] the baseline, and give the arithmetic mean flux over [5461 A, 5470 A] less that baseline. -0.2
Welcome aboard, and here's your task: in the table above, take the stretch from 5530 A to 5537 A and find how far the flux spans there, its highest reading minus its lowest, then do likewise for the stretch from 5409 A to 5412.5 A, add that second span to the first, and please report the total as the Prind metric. 0.3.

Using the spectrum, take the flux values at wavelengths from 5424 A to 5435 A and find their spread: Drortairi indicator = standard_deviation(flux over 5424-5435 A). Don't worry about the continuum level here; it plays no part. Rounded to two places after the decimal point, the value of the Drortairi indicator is 0.08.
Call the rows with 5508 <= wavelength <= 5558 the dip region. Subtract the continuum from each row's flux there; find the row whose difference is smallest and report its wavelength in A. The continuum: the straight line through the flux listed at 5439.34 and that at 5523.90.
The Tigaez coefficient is 5544.29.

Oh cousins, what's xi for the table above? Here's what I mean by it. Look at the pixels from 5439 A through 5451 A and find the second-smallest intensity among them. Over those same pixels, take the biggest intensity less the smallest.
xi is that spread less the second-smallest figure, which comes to -9.2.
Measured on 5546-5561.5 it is -8.1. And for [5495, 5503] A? -8.4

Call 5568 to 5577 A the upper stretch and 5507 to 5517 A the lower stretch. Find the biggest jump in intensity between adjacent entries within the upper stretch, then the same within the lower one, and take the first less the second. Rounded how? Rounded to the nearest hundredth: 0.15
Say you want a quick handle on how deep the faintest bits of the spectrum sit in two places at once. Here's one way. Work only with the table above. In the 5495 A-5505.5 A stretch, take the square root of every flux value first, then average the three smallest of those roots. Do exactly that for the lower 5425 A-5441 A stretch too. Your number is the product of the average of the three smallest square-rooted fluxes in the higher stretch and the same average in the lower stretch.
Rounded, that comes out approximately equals 9.09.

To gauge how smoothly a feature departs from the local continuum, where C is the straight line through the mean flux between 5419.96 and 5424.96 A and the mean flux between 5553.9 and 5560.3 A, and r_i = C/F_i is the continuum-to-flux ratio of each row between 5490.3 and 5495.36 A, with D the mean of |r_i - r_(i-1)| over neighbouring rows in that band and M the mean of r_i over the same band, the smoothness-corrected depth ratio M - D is 1.04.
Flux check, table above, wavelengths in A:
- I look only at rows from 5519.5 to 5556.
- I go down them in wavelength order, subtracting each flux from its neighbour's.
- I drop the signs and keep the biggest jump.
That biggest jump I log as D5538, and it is 0.21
